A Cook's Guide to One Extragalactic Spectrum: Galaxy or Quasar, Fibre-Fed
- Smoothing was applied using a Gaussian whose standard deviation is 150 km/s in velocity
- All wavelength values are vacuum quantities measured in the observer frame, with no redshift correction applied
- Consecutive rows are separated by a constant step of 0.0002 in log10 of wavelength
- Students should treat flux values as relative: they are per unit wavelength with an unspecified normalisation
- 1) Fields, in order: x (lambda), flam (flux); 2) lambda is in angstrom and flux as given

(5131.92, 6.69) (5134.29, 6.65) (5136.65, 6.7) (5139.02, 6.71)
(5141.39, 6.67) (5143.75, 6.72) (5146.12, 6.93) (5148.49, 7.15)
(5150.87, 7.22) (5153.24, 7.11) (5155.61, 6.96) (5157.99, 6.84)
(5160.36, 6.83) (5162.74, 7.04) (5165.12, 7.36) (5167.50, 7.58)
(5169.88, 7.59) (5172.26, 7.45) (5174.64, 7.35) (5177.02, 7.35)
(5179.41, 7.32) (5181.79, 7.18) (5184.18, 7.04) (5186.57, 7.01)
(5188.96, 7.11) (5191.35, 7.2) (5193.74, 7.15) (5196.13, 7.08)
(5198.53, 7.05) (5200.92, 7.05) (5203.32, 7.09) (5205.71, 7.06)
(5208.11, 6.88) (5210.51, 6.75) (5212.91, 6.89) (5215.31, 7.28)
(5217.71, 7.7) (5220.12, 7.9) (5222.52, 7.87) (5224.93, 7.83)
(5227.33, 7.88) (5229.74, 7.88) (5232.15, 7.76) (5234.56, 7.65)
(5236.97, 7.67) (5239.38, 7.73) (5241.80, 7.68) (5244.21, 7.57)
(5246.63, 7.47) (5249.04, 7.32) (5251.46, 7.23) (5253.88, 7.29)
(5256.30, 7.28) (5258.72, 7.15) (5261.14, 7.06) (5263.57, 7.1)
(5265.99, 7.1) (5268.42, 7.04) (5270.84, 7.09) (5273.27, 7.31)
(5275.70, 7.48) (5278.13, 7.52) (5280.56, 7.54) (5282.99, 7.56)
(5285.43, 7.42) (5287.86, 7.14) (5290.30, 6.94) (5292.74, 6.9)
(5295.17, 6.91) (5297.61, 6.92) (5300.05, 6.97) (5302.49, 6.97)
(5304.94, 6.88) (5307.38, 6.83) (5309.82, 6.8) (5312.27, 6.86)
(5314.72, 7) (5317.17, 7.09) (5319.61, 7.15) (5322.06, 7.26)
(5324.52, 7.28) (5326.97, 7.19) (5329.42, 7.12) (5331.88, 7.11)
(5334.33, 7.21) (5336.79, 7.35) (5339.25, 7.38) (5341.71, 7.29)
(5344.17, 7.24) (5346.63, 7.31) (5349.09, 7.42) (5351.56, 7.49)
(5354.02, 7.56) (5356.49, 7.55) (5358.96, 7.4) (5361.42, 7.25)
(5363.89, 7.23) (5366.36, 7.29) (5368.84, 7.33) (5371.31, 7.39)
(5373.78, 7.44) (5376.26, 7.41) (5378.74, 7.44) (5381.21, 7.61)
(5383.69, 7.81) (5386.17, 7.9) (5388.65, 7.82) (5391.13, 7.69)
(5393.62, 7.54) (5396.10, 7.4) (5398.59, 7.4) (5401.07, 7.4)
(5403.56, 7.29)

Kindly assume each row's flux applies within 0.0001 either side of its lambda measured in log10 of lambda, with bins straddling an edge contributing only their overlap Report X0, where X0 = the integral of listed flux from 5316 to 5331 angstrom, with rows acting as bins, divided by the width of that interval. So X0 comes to 7.18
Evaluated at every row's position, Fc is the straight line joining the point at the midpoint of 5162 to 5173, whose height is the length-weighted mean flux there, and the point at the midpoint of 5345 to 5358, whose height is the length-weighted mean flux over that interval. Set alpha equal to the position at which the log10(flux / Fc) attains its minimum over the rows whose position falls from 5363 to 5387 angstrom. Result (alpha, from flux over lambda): 5363.89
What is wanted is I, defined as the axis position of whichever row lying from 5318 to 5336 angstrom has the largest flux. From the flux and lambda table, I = 5324.52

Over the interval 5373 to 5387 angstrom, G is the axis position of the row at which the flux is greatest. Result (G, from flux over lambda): 5386.17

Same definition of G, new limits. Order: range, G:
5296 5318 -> 5317.17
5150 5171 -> 5169.88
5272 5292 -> 5282.99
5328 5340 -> 5339.25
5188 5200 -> 5191.35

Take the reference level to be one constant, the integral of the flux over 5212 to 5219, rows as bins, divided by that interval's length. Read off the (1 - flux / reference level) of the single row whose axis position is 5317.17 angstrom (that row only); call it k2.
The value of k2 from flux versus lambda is 0.030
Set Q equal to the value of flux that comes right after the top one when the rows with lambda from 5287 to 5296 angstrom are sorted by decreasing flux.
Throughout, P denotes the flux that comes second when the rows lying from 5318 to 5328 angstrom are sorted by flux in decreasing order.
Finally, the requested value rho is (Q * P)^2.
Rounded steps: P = 7.26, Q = 6.94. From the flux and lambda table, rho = 2539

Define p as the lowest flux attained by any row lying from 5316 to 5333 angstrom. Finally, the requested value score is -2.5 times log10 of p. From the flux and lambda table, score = -2.13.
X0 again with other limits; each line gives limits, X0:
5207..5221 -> 7.22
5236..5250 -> 7.58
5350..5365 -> 7.42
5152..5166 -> 7.02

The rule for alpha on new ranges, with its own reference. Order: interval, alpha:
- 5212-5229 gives 5212.91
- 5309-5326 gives 5309.82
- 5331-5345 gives 5331.88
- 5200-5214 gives 5210.51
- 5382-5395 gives 5393.62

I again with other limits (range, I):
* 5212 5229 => 5220.12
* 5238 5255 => 5239.38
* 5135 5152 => 5150.87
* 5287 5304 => 5287.86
